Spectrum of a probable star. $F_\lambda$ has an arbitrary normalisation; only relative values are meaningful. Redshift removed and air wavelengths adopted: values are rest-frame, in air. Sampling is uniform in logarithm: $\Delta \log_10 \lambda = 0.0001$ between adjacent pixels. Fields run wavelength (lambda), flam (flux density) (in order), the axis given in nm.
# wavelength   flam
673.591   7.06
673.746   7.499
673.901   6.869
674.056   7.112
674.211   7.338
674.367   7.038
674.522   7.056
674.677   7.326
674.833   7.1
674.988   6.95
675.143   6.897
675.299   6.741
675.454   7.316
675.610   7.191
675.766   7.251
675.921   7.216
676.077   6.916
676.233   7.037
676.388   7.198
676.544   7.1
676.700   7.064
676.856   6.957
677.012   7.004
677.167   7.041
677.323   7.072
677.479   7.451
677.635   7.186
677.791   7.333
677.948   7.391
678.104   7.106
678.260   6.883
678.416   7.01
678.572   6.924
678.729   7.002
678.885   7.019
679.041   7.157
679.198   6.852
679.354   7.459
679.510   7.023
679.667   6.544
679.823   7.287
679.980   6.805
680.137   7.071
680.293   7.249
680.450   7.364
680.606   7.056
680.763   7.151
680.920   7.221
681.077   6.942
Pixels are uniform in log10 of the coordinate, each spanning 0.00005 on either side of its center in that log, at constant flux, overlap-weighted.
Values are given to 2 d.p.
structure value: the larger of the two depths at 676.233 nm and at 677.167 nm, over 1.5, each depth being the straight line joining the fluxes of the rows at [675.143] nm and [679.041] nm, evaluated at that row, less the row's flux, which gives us -0.01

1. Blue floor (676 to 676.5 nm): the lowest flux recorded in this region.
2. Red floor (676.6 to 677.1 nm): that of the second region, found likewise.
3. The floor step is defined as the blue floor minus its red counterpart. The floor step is -0.04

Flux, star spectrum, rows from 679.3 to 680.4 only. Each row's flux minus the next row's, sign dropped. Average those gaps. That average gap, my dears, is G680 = 0.431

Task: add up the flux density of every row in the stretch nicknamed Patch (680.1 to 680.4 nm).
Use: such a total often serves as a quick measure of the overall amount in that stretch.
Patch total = 14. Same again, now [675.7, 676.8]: 50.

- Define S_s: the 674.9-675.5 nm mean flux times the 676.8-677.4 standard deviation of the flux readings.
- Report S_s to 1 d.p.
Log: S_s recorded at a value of 0.3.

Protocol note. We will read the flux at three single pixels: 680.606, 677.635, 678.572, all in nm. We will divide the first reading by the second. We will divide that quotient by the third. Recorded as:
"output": 0.1418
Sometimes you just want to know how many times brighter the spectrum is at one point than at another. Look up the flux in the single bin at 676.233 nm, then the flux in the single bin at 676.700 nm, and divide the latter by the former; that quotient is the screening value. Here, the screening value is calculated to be 1.00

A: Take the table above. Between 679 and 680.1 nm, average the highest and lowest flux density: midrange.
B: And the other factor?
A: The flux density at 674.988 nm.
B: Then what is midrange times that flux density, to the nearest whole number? 49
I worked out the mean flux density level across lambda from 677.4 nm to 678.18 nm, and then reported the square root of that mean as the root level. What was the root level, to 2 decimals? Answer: 2.70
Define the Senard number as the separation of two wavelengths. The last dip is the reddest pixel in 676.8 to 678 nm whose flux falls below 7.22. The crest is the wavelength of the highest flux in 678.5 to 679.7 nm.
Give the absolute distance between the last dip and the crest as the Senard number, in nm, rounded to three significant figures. 1.72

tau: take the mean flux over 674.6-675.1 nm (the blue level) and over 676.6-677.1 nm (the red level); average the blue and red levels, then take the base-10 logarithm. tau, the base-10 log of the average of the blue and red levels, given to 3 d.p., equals 0.849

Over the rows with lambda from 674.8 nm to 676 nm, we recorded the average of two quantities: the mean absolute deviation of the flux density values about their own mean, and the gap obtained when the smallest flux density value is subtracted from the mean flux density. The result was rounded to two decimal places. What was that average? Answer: 0.25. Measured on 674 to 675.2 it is 0.16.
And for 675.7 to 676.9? 0.14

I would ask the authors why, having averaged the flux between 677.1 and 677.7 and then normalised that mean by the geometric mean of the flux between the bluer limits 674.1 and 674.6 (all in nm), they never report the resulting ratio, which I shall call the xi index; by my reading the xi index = 1.01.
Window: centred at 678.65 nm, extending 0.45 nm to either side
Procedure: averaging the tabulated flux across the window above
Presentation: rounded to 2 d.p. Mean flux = 7.00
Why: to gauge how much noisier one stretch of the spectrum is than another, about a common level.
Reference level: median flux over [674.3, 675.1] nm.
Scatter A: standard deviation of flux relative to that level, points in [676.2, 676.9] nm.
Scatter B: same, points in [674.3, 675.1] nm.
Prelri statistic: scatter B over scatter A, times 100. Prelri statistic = 159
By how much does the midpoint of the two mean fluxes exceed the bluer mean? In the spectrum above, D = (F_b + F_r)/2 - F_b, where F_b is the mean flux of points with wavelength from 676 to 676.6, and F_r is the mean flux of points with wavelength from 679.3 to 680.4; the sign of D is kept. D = 0.00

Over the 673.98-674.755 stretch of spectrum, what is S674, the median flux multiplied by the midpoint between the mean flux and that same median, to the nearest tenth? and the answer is 50.8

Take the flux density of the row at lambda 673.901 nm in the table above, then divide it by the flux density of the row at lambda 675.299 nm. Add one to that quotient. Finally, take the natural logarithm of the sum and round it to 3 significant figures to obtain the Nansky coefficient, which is 0.703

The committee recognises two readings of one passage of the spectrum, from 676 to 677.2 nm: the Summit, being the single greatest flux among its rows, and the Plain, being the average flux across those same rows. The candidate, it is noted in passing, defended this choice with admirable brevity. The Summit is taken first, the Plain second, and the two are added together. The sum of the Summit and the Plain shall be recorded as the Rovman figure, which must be 14.2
